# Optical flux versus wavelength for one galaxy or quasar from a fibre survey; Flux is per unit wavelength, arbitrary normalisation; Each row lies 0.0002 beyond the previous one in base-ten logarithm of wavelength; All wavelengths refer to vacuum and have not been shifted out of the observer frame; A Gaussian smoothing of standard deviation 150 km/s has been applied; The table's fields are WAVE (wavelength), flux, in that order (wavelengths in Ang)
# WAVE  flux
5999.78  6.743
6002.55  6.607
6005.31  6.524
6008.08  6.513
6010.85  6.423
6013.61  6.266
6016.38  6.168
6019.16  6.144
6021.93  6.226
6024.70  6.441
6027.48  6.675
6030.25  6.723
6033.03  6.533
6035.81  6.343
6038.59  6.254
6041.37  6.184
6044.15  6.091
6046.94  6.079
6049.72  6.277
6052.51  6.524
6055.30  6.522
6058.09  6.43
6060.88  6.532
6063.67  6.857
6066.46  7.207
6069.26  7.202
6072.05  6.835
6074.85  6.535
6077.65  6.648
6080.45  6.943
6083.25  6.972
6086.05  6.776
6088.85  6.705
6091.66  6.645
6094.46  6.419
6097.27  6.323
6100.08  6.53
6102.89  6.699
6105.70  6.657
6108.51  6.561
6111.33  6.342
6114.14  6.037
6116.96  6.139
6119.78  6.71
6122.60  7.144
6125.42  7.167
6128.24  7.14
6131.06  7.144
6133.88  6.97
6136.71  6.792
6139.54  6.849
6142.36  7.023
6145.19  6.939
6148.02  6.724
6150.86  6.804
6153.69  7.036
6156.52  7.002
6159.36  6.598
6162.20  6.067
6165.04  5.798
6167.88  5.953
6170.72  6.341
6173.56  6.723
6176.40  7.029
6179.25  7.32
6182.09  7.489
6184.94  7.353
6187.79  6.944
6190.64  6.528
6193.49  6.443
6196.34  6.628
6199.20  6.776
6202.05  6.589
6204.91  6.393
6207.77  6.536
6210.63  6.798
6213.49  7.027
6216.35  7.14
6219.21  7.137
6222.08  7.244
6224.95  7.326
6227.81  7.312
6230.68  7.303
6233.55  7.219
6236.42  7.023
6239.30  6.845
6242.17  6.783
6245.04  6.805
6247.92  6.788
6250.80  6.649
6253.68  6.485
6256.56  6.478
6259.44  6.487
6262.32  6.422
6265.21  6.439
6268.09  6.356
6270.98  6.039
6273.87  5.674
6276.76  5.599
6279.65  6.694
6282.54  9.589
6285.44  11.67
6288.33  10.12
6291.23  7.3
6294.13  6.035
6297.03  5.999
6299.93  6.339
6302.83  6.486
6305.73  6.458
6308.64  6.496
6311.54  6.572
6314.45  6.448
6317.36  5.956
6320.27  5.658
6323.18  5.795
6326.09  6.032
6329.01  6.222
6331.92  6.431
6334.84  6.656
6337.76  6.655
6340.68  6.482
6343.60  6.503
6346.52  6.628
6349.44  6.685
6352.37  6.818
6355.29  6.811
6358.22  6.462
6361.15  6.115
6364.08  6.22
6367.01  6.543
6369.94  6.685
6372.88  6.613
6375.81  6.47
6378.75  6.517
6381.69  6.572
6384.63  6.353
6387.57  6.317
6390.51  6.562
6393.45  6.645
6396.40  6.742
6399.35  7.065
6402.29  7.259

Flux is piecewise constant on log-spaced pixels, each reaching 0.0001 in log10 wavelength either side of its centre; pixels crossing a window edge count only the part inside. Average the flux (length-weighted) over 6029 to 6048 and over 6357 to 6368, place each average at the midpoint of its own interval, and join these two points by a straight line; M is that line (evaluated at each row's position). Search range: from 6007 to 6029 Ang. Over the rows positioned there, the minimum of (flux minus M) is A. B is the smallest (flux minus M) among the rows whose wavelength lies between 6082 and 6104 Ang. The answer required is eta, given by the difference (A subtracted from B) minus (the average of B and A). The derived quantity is 0.26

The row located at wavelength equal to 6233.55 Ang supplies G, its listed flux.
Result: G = 7.219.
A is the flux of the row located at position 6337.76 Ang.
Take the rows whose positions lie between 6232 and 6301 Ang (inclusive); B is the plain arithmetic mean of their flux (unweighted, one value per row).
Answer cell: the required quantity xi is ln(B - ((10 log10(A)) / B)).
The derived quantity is 1.76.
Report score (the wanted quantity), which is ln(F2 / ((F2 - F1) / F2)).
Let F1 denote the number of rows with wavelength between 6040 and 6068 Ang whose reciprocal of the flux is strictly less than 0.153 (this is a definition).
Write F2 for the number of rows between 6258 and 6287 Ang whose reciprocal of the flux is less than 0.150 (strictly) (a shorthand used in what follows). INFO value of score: 2.20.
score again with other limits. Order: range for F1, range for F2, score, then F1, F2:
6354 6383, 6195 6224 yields 3.58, 5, 6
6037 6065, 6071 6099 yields 1.83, 1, 5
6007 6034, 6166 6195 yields 2.20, 2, 6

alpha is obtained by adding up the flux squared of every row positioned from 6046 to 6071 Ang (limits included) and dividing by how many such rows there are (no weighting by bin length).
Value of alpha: 44.0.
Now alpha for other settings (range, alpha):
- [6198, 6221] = 46.3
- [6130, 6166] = 45.7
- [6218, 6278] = 45.0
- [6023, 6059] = 40.9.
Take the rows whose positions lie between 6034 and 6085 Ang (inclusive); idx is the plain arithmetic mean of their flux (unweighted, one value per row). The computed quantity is 6.6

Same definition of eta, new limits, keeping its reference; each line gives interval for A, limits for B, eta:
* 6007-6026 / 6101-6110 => 0.38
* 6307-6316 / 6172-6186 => 0.01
